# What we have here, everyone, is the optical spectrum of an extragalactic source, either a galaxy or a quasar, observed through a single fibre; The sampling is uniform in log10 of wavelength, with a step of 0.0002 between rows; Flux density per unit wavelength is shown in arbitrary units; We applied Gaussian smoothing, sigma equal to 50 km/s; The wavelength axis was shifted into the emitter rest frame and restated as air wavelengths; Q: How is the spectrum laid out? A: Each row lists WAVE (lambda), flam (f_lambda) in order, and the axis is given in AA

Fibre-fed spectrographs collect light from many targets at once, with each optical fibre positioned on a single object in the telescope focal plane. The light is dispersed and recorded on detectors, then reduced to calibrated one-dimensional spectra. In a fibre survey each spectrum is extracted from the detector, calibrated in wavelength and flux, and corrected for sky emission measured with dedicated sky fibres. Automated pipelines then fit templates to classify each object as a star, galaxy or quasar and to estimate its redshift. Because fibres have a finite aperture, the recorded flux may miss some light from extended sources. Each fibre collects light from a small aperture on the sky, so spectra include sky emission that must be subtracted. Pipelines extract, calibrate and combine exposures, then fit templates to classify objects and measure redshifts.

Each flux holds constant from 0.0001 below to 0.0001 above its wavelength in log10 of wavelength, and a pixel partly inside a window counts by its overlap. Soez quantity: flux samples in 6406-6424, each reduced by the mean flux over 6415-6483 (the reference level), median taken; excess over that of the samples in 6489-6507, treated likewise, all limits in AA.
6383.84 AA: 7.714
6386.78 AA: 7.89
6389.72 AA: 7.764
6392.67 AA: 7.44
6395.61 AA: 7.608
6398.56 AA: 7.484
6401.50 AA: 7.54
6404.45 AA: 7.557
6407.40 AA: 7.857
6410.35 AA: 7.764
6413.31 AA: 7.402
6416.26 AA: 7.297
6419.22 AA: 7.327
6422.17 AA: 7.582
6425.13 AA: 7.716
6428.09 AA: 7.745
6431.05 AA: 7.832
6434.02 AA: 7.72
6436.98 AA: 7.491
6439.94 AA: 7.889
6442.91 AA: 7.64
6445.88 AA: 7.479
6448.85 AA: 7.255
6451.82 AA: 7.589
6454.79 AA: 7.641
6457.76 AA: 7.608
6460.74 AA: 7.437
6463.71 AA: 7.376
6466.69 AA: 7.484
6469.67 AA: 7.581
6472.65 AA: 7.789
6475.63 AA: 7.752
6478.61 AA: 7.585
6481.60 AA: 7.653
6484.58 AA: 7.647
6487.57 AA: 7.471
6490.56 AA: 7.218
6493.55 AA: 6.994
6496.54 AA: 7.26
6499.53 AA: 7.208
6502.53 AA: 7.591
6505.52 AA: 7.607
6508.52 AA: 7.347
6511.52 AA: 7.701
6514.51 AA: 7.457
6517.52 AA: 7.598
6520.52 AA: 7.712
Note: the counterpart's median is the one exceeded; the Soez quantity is 0.25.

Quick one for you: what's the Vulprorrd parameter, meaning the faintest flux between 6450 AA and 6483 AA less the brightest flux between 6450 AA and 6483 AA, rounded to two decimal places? -0.41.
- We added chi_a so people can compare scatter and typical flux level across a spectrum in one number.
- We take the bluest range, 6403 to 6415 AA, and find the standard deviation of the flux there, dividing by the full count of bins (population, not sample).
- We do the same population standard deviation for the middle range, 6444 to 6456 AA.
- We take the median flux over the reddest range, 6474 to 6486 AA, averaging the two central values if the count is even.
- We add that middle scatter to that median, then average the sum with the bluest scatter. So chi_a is 3.99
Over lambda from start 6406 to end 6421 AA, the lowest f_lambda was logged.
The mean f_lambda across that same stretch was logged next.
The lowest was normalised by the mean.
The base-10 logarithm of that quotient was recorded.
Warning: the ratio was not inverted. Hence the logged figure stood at -0.014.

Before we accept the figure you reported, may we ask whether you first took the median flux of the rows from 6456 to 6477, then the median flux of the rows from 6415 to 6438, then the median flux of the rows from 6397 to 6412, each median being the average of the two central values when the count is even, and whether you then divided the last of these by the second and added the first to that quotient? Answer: 8.57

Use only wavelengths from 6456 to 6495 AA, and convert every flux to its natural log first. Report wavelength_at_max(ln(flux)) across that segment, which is 6472.65 AA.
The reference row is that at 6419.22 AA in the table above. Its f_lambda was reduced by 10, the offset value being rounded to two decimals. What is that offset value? -2.67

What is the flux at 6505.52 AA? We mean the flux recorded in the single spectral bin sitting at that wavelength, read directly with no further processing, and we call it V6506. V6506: 7.607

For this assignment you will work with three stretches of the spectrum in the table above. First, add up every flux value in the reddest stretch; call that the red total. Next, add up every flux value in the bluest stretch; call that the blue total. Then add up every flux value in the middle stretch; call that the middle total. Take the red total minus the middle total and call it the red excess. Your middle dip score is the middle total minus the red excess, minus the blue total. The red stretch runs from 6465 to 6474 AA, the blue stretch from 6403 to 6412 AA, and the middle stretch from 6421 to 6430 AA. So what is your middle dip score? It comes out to 0.1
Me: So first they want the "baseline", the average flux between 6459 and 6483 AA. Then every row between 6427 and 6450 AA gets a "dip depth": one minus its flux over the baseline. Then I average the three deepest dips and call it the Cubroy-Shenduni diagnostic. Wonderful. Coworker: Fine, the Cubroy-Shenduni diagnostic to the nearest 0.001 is 0.023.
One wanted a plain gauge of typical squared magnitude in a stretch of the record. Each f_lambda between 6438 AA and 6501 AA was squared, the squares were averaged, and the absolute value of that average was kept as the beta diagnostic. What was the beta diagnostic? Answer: 56.3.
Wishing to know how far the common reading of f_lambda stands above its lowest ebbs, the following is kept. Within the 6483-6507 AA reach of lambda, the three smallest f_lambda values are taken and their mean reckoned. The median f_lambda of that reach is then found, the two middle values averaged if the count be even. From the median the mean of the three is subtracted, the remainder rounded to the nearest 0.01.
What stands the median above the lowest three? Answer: 0.23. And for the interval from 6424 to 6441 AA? 0.09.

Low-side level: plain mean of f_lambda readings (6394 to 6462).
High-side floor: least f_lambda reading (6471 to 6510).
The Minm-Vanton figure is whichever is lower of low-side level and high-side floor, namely 6.99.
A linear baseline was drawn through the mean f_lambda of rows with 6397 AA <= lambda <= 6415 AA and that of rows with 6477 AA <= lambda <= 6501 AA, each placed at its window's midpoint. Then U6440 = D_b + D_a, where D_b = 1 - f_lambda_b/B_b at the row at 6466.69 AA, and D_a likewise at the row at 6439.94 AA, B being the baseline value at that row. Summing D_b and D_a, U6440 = -0.06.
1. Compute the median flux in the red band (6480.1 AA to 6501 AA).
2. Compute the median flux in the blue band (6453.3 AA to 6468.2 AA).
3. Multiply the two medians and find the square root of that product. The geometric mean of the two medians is 7.37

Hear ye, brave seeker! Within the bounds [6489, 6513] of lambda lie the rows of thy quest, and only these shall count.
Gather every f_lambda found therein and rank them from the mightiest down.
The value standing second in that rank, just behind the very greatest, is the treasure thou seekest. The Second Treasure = 7.607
